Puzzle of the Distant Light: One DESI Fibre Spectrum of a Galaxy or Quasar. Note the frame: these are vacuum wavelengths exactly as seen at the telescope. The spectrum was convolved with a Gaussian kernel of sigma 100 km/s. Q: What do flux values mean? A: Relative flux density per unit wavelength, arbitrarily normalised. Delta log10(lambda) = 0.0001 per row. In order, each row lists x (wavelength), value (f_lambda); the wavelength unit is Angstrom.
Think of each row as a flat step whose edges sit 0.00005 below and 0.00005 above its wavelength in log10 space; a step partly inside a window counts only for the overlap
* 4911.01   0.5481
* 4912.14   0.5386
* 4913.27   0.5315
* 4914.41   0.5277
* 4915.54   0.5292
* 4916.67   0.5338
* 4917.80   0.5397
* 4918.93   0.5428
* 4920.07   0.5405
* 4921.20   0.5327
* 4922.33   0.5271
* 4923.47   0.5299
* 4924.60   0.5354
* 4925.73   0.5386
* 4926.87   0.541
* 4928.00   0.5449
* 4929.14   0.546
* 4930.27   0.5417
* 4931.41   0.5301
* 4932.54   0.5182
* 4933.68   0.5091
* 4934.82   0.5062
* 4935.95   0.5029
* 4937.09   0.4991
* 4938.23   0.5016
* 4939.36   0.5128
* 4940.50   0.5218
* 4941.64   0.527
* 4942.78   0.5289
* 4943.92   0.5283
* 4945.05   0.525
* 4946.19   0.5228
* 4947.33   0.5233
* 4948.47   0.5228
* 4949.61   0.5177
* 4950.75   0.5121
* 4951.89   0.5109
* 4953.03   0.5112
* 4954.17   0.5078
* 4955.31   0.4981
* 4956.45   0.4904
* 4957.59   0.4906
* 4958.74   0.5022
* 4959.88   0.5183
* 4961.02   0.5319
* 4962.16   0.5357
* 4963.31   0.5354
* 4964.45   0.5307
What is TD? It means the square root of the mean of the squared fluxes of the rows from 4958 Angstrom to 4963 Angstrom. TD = 0.522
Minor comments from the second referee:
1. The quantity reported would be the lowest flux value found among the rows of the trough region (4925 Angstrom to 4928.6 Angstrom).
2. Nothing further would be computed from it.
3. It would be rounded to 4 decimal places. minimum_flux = 0.5386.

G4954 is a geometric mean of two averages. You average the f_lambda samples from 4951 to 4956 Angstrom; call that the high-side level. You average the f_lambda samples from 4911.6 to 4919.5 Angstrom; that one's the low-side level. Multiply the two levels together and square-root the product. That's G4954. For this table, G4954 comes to 0.521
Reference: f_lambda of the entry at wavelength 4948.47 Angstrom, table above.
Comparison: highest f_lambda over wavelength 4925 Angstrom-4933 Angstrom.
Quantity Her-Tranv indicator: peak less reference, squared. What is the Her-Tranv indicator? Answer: 0.0005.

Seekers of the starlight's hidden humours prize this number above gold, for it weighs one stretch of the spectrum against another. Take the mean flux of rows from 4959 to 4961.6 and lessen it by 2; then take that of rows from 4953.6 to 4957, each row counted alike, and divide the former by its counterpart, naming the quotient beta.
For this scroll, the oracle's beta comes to -2.96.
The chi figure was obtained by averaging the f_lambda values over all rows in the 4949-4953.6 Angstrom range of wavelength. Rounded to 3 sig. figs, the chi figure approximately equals 0.513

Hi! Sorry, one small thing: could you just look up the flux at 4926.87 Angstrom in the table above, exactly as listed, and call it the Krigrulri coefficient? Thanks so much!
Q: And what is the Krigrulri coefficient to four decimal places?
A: 0.5410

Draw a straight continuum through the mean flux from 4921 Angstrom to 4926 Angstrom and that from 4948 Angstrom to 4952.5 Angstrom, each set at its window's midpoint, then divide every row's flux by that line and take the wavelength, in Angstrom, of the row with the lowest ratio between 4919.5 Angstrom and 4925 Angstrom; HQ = 4922.33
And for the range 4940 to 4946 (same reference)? 4940.50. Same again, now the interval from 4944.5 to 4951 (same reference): 4950.75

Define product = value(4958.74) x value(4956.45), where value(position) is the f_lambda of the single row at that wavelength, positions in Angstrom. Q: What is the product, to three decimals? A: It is 0.246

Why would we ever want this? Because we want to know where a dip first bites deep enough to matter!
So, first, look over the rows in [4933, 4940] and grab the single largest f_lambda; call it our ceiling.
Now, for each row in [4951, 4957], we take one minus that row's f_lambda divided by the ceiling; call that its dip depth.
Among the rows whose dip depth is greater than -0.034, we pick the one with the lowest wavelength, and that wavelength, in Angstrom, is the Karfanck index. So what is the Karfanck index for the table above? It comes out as 4951.89 Angstrom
